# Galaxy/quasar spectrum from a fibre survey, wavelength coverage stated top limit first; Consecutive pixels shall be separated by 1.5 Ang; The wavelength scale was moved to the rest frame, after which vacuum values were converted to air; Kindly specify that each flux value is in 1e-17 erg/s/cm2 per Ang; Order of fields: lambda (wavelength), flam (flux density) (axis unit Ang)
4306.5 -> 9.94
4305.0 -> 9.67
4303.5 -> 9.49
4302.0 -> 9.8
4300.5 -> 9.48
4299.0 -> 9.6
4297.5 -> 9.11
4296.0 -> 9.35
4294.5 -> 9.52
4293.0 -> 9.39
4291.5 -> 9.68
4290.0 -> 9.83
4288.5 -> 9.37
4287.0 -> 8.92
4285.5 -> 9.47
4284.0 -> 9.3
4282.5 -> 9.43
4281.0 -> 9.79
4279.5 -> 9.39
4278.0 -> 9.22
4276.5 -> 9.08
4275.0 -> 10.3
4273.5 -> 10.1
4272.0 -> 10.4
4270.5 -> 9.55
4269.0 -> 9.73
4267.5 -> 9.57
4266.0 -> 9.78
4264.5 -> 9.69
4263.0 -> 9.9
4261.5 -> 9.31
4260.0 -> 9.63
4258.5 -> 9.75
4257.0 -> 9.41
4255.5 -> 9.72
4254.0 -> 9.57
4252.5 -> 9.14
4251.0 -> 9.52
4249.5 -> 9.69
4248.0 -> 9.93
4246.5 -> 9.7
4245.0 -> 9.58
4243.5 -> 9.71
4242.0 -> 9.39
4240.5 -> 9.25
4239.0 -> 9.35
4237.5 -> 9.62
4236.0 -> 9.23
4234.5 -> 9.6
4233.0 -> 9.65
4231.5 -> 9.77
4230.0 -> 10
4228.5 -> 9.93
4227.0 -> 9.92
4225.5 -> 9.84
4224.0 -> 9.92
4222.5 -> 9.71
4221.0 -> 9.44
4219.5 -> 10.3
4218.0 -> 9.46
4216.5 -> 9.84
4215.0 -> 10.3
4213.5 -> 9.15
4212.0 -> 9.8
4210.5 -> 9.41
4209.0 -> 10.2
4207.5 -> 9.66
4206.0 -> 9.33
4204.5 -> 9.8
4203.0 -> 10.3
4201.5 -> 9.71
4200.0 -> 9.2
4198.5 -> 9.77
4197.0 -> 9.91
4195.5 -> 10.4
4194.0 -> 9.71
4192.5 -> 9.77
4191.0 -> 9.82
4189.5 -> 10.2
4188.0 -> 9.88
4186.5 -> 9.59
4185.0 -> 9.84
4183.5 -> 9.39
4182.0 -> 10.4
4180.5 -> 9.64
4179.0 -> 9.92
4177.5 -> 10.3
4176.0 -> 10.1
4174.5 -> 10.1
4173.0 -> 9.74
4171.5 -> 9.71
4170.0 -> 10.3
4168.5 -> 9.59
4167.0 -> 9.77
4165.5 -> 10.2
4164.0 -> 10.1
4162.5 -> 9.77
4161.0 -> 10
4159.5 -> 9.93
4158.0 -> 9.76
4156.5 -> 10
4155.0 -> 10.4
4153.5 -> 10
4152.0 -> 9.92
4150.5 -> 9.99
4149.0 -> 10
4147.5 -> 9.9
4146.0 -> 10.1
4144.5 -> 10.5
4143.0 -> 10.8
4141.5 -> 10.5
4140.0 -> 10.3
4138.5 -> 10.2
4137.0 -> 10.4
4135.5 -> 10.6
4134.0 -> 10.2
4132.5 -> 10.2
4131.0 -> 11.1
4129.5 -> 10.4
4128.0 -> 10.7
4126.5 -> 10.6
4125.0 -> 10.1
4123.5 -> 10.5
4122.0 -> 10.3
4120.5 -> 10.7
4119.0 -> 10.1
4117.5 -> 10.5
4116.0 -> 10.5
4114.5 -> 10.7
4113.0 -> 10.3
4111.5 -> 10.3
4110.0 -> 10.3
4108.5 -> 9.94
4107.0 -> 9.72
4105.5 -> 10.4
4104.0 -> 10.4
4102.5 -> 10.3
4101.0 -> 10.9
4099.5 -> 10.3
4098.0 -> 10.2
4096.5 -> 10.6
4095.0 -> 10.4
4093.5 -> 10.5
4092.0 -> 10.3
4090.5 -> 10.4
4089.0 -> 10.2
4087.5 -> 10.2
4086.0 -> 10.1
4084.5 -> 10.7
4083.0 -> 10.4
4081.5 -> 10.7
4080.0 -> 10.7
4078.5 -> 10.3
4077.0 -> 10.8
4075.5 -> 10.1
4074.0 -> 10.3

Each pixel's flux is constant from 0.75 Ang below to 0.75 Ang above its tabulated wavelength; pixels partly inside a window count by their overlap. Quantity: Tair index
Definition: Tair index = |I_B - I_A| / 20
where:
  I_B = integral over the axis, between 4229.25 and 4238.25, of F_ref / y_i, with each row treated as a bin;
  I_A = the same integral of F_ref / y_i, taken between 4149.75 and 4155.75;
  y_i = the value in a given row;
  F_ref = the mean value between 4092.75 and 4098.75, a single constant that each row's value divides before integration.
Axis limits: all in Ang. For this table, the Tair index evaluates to 0.18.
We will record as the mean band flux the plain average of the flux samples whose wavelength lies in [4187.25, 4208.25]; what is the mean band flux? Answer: 9.8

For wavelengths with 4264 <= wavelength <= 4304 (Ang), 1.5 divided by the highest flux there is 0.1442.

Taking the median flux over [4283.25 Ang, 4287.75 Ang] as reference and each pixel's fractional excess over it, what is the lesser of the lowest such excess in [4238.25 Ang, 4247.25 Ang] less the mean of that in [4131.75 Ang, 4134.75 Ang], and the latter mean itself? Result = -0.10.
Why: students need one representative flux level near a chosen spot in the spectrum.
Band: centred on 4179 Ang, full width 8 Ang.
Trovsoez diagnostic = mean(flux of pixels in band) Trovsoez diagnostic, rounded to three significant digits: 10.1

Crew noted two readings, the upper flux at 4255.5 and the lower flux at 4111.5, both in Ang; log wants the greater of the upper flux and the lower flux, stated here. 10.3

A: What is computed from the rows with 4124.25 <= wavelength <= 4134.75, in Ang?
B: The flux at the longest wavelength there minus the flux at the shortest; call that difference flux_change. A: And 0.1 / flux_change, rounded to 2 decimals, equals 1.00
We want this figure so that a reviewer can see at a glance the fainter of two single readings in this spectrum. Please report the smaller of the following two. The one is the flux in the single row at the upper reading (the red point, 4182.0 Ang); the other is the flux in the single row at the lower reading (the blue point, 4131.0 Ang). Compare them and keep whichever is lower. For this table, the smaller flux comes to 10.40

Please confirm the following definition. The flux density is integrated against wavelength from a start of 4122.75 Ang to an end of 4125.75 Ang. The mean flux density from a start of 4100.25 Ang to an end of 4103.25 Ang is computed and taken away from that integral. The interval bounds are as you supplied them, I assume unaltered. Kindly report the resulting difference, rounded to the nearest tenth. 20.3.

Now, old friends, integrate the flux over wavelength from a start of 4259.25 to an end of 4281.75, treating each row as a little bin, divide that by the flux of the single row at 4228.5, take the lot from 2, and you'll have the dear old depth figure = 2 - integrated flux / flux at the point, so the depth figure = -20.0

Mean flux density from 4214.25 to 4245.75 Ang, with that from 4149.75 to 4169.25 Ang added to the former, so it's 19.7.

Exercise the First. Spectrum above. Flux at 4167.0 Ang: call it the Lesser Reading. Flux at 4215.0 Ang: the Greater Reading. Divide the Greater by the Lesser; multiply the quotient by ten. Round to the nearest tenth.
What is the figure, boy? 10.5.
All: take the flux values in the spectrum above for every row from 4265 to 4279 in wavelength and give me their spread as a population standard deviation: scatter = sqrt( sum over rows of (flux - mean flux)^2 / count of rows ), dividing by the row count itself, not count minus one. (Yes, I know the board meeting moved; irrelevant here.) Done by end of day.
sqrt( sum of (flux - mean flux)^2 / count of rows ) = 0.43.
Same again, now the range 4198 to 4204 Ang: 0.39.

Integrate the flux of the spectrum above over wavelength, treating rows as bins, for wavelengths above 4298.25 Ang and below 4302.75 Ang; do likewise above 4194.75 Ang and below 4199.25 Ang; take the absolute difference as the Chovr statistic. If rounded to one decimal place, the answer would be 1.8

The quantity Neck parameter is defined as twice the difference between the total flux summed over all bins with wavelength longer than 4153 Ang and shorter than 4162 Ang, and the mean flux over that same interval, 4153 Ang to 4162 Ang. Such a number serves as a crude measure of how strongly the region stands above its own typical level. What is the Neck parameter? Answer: 100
